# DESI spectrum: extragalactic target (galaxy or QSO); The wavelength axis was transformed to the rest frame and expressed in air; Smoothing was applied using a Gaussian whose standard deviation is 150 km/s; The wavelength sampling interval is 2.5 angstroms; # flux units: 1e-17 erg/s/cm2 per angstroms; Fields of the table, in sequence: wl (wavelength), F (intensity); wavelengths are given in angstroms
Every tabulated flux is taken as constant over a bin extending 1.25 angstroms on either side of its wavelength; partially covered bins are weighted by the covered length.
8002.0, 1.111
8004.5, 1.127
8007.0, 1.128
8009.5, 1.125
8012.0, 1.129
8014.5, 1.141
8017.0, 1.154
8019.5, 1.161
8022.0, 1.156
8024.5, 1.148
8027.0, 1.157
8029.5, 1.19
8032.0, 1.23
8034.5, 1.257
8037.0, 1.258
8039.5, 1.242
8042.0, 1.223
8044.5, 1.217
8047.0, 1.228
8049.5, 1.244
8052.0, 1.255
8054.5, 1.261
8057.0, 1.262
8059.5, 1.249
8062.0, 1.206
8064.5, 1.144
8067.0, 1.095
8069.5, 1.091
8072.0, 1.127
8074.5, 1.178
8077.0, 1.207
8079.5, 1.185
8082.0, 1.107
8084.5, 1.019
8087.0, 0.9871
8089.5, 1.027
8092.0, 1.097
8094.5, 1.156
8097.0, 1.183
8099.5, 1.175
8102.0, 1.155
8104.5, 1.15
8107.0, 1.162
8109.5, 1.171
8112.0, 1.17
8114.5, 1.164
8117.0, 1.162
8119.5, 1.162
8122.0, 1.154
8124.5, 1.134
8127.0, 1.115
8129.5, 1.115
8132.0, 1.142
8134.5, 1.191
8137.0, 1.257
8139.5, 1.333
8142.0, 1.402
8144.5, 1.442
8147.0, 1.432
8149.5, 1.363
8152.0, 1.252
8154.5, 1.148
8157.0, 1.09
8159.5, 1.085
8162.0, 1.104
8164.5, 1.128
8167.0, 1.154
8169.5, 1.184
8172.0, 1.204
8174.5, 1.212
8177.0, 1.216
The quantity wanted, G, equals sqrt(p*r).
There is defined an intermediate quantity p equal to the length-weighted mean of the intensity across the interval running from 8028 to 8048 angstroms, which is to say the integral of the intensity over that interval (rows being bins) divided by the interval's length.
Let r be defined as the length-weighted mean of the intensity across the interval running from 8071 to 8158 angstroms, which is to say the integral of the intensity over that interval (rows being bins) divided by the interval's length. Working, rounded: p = 1.23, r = 1.18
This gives 1.21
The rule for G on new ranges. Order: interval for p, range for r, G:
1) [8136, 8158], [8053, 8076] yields 1.24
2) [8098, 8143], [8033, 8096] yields 1.18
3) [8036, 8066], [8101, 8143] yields 1.21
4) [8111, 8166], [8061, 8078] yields 1.18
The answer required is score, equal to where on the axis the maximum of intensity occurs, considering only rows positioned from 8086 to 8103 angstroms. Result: 8097.0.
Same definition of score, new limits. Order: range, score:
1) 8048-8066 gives 8057.0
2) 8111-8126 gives 8112.0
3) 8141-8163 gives 8144.5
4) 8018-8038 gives 8037.0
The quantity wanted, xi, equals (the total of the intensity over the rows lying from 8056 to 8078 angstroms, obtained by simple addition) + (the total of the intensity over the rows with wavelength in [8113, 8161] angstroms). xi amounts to 34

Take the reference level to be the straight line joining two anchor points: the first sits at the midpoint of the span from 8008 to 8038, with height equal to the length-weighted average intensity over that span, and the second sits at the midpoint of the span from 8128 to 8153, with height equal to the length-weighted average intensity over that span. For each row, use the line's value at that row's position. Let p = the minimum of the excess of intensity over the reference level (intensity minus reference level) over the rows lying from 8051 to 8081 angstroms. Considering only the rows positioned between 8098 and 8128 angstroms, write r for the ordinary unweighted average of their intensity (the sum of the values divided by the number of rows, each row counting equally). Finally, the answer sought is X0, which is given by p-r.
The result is -1.29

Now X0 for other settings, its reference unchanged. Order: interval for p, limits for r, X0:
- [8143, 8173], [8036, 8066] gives -1.46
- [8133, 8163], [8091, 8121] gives -1.38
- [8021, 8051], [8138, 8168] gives -1.27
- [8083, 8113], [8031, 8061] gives -1.49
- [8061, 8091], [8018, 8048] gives -1.46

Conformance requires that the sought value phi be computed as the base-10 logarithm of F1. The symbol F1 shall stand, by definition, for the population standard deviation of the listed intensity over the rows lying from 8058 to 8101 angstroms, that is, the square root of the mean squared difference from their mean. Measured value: -1.2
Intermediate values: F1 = 0.071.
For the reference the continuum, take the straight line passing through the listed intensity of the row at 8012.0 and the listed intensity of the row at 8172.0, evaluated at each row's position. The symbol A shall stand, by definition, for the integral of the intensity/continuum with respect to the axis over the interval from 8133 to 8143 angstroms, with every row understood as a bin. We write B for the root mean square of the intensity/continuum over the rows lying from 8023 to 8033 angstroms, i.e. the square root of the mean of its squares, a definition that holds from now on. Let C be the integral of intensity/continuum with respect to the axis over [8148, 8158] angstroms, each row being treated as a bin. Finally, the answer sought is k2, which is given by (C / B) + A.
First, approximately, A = 10.9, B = 1.04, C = 10.2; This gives 20.7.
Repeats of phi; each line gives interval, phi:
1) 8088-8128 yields -1.4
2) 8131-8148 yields -1.0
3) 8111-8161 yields -0.9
